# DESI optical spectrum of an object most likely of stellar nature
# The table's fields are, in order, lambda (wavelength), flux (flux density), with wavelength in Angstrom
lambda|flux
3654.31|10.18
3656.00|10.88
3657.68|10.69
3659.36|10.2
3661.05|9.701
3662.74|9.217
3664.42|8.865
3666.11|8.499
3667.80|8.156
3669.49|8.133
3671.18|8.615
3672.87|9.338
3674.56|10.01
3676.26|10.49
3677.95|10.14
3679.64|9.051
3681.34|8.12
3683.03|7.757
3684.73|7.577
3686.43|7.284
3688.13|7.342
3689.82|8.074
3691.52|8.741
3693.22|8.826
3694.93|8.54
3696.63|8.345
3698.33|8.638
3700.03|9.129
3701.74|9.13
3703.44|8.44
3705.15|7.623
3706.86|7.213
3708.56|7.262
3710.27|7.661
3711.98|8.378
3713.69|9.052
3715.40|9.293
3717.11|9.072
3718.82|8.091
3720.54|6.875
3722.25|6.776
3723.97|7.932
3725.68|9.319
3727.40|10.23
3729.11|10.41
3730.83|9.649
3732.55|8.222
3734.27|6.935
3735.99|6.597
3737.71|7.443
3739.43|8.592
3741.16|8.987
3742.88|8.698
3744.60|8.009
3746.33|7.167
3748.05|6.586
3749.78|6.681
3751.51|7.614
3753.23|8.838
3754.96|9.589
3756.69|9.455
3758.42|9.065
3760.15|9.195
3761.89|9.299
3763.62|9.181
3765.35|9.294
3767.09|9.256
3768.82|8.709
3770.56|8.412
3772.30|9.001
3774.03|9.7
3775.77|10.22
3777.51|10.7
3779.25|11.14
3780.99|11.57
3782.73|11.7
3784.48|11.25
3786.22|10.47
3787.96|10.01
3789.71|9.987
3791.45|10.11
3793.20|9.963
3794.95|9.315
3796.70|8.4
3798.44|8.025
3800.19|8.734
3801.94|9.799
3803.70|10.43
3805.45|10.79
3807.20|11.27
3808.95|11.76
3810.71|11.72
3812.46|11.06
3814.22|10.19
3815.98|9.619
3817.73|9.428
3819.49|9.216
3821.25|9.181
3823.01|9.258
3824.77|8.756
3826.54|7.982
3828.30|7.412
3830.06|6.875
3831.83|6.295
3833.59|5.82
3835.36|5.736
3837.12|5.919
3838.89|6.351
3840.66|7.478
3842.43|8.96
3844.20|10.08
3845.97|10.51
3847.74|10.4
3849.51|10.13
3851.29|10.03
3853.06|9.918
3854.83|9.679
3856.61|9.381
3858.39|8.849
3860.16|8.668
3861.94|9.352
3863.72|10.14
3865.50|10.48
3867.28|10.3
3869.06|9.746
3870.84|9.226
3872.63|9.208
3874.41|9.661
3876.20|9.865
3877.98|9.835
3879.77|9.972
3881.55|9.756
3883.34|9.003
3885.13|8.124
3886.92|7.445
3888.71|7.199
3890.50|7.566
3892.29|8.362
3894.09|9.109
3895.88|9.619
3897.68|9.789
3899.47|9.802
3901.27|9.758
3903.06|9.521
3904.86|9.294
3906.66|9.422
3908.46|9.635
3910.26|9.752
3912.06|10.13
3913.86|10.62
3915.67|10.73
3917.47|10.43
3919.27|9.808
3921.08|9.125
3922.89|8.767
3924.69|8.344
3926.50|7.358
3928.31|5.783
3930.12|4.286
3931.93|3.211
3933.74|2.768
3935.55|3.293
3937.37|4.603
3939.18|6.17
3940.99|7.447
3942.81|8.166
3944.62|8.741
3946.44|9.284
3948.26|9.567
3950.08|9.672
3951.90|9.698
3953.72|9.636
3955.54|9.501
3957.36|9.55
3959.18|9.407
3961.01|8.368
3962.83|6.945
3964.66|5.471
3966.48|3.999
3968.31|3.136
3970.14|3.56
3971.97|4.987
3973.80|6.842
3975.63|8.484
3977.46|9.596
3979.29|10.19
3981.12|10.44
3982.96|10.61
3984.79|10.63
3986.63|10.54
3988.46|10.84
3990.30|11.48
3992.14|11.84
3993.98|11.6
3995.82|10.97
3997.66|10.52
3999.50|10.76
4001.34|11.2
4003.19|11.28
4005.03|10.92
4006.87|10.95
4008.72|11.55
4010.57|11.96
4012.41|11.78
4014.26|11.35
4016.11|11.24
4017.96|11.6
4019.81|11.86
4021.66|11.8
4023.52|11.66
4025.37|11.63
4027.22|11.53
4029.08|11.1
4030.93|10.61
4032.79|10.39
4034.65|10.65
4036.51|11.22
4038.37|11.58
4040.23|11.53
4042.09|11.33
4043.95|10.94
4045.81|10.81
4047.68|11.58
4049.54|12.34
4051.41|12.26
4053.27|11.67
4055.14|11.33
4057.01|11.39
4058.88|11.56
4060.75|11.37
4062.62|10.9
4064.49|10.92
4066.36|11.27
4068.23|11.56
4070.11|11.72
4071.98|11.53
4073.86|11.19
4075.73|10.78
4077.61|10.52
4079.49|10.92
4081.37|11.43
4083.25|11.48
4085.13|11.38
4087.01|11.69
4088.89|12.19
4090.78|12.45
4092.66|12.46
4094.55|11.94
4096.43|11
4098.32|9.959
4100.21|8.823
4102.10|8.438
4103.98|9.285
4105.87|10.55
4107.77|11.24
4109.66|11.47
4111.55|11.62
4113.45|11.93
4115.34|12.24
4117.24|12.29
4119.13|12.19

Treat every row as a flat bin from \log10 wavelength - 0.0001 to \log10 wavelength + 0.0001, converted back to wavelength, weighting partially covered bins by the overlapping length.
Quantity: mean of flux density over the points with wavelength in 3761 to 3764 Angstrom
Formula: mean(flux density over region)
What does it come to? 9.2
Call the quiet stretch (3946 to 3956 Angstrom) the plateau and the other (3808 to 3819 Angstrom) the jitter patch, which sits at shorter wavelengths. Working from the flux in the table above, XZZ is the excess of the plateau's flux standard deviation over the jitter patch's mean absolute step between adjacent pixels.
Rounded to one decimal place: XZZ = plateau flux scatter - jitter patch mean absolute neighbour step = -0.3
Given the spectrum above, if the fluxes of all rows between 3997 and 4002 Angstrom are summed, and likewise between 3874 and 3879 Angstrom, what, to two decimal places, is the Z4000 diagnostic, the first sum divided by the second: 1.11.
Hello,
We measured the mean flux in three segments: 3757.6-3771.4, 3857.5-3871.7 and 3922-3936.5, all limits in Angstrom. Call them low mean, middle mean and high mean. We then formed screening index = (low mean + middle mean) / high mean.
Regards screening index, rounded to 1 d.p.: 3.4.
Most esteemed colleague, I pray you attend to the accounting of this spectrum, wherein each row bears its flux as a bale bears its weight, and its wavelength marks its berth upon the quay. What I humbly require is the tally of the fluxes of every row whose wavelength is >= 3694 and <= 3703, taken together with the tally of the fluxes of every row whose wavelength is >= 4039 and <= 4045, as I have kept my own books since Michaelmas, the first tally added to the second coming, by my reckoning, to 78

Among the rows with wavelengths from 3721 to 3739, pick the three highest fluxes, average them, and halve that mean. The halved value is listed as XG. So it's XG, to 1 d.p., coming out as 5.0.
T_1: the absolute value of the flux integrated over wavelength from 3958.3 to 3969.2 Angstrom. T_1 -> 68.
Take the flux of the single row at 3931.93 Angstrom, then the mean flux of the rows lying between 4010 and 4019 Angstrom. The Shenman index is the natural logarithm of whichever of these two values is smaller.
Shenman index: 1.17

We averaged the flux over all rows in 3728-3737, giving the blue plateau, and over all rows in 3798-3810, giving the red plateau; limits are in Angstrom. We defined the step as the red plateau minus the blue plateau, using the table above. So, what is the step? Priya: 2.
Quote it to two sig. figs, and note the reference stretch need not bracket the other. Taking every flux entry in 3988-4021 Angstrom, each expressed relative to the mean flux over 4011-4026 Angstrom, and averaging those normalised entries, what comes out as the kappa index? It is 0.97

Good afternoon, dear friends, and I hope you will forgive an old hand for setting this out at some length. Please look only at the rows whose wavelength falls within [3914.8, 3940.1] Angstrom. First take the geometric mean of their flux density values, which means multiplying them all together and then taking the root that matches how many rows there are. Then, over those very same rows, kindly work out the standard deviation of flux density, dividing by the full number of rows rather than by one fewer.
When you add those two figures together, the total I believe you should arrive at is 8.9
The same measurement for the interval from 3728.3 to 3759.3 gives 9.3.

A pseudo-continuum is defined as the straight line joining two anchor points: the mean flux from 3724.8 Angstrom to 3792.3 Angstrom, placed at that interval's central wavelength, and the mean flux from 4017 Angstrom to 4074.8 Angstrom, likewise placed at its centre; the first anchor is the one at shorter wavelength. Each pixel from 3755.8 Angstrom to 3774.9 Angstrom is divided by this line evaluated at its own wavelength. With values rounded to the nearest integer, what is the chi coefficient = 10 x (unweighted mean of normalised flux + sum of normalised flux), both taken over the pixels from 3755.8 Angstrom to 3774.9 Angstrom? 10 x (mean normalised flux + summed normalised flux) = 119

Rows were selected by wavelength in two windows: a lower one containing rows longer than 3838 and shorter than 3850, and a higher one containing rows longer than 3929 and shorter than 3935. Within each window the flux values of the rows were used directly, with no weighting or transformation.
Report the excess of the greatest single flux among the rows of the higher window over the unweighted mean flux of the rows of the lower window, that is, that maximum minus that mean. -4.8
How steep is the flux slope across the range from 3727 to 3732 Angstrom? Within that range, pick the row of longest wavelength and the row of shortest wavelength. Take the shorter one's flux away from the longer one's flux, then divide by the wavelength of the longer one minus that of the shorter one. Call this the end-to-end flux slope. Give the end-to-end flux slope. -0.17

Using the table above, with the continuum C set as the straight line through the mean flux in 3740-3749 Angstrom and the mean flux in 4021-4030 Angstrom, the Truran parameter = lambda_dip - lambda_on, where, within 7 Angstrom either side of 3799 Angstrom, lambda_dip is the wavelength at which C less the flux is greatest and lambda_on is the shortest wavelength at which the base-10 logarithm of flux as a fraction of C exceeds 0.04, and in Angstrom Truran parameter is 5.2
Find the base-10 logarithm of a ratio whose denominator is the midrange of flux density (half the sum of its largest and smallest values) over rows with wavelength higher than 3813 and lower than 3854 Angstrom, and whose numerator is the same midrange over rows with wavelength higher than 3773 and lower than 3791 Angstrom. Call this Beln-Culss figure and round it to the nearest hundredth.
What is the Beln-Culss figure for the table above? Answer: 0.12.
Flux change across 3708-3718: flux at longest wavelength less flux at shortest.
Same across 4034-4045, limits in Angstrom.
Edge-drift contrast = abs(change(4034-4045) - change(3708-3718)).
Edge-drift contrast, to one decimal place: 1.5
